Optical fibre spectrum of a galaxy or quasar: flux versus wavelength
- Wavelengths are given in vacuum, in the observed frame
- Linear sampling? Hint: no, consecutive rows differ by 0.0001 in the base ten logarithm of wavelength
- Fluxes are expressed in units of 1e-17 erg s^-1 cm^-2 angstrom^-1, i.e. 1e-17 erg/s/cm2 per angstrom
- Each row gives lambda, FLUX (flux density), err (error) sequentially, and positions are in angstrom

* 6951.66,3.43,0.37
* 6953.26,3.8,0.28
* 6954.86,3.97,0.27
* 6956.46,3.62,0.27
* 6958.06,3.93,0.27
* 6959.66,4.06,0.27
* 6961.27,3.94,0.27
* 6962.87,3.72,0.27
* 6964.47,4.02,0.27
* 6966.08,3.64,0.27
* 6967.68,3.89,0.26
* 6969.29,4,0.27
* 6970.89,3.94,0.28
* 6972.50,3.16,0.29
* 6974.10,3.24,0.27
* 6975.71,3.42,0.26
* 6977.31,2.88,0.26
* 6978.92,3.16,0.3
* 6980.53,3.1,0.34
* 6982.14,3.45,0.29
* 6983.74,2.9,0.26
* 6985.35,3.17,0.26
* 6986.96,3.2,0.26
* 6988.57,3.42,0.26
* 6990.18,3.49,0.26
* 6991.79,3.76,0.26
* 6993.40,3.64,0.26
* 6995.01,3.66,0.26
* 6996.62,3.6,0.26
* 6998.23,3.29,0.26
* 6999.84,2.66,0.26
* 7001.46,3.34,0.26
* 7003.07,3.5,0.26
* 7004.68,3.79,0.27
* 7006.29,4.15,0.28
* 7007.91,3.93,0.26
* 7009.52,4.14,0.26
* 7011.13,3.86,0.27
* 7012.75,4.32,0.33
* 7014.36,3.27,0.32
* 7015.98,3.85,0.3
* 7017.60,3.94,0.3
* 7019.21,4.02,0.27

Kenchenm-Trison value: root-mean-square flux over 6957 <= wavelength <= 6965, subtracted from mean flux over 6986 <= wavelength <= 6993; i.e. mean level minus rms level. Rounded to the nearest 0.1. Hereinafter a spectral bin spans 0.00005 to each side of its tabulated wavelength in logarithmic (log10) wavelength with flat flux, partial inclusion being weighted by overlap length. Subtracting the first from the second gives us -0.5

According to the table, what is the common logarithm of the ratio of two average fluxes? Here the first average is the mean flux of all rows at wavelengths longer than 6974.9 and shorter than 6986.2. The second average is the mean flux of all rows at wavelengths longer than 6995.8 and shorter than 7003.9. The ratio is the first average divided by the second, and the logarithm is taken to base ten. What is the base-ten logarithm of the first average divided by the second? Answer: -0.017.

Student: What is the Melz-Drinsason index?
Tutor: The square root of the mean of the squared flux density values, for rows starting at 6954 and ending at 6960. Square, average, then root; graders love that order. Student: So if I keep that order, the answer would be 3.90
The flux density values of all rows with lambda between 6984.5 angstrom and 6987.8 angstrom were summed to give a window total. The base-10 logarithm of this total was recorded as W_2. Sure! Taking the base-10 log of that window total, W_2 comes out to 0.80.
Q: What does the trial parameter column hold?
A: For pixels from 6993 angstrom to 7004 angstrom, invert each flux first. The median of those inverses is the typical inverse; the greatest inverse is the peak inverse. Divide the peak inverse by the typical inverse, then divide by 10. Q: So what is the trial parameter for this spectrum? 0.132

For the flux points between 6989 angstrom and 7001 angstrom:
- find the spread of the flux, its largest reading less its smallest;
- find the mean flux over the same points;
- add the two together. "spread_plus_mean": 4.54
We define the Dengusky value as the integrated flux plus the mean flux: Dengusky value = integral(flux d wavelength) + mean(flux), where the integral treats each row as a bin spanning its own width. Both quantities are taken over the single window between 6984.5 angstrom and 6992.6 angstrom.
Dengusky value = 31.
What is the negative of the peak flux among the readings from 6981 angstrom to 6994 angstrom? -3.76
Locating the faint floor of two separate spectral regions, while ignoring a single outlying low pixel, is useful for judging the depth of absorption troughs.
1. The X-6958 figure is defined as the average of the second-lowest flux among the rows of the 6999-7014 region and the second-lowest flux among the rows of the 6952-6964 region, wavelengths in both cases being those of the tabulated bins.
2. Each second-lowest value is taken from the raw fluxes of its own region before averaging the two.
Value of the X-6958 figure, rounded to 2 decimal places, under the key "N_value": 3.53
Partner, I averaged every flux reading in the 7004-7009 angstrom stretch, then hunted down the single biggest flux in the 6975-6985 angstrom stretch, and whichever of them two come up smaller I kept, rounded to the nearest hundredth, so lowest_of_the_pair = 3.45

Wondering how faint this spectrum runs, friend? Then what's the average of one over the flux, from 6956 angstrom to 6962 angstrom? 0.26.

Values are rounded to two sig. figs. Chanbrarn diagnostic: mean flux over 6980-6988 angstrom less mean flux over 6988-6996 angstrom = -0.43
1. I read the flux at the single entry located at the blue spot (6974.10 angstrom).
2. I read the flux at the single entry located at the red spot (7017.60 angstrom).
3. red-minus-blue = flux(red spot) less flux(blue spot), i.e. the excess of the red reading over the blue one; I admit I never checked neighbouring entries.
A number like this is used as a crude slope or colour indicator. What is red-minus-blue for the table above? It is 0.7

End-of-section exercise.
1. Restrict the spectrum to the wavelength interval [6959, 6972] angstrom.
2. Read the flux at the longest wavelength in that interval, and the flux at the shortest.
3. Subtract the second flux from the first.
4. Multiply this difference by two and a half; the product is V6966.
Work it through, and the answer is -0.3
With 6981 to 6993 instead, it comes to 0.8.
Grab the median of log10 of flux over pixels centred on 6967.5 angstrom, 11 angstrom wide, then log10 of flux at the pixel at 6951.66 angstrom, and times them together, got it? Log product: 0.316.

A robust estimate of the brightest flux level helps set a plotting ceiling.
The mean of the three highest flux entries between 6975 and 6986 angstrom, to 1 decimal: 3.3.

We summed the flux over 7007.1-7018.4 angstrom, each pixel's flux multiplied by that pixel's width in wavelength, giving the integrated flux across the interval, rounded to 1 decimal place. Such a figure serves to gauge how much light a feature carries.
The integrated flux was 44.1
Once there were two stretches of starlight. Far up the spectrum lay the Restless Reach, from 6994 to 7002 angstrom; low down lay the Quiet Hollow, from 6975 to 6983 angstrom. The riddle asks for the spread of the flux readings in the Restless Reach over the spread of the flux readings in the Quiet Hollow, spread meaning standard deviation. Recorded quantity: 1.67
